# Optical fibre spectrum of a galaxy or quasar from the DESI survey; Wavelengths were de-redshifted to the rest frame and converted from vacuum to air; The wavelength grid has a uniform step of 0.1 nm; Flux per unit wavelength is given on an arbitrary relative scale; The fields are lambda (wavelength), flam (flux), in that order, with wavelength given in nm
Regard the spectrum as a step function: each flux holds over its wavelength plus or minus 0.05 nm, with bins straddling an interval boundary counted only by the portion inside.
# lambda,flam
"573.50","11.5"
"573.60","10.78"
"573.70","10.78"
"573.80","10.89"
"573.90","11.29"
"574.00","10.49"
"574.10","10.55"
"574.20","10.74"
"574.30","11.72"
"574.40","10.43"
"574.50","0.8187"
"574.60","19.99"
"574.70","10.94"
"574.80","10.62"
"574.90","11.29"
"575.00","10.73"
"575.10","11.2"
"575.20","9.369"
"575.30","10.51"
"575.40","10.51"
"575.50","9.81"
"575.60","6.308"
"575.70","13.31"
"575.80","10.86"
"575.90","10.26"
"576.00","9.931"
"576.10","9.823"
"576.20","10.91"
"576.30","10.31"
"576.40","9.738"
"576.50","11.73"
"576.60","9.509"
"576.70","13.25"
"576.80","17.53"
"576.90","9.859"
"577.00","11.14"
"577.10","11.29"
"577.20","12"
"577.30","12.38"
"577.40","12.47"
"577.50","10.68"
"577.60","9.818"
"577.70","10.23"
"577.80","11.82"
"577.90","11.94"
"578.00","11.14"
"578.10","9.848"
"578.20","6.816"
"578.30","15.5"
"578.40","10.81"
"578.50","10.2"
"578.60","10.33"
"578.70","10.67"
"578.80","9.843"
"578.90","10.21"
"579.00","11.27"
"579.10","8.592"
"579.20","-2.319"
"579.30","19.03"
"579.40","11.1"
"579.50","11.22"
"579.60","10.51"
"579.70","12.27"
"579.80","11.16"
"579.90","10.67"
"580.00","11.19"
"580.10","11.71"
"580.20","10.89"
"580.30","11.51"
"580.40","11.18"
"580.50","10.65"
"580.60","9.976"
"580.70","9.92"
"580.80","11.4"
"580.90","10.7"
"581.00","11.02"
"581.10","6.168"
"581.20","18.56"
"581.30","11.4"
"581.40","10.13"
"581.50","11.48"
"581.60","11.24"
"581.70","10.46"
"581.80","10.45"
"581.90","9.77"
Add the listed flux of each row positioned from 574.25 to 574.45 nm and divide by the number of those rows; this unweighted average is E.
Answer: 11.1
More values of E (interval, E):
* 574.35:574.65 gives 10.4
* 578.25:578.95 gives 11.1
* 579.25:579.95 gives 12.3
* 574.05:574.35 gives 11.0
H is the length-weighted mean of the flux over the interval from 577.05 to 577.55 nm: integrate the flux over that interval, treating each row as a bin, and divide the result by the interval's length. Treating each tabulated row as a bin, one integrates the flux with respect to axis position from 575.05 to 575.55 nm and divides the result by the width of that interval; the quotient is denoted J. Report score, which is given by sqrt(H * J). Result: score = 11.0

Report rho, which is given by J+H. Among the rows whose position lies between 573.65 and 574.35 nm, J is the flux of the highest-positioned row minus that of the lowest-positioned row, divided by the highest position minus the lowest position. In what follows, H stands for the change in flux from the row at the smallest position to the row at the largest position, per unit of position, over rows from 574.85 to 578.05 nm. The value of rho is 2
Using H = 0.0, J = 1.6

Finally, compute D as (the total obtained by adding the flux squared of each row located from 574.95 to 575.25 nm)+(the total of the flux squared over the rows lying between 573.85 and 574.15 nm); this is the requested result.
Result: 677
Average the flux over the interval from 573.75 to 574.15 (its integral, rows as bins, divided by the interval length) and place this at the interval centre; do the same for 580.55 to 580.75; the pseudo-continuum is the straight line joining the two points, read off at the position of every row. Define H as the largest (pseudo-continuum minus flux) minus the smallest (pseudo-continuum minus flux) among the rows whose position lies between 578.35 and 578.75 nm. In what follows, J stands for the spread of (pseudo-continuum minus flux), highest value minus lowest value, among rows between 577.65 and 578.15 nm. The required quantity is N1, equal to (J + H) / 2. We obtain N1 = 1.3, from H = 0.6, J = 2.1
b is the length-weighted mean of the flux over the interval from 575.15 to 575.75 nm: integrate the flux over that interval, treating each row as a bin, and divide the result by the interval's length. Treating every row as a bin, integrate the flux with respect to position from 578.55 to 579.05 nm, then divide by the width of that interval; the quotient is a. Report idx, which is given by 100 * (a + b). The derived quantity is 2043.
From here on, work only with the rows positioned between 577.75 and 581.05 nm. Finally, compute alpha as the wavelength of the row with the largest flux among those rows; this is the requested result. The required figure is 579.30 nm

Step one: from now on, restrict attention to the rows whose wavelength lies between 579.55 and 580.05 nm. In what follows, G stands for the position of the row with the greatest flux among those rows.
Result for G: 579.70 nm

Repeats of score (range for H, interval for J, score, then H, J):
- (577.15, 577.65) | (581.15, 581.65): 12.0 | 11.5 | 12.6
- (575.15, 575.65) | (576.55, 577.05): 10.7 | 9.3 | 12.3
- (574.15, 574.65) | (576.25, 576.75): 10.8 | 10.7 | 10.9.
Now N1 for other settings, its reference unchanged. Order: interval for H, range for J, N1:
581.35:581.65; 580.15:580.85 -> 1.5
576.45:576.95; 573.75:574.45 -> 4.7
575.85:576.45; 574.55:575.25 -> 5.8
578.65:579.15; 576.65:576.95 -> 5.2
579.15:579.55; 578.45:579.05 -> 11.4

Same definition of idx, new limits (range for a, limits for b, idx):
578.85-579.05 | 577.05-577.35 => 2263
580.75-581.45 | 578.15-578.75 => 2206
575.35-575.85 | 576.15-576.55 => 2083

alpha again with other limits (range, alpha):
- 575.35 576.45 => 575.70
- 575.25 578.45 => 576.80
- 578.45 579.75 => 579.30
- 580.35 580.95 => 580.80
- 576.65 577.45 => 576.80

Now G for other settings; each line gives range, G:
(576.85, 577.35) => 577.30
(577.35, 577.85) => 577.40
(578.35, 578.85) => 578.40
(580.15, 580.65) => 580.30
